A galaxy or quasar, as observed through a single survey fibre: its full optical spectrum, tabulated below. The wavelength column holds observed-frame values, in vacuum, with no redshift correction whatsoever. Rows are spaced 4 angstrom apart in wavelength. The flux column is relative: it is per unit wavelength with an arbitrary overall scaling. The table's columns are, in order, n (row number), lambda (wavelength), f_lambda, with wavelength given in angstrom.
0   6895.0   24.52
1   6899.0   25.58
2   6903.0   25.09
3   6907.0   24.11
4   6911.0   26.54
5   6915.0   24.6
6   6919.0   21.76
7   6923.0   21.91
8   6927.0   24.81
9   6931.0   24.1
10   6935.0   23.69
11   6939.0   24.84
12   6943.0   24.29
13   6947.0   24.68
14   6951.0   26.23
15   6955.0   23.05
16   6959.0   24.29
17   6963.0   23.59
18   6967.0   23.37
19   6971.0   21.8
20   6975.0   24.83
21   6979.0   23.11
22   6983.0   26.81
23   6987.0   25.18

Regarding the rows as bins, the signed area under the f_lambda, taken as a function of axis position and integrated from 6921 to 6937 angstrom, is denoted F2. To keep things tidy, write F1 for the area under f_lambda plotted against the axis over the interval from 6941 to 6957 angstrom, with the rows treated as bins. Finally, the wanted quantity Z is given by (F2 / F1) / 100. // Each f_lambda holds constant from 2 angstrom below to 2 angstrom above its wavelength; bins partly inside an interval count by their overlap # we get 0.0096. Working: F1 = 393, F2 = 378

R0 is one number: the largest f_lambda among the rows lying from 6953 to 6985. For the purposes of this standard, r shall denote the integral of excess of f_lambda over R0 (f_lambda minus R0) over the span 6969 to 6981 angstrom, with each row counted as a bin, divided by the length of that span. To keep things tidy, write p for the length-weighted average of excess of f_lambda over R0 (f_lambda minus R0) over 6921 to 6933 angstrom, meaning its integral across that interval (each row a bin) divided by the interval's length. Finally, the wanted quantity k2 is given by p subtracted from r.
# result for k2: -0.4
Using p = -3.2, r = -3.6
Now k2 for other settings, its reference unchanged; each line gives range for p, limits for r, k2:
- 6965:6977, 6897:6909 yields 1.6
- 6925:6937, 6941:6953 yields 0.9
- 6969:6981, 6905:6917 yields 1.8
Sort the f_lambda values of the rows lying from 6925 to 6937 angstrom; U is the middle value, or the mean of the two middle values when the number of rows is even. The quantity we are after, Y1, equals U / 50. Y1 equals 0.482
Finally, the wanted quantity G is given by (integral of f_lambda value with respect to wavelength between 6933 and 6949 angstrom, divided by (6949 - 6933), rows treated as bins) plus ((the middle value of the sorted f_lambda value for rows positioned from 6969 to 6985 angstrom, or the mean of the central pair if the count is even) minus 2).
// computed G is 46.3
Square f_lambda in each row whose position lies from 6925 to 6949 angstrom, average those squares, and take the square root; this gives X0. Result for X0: 24.4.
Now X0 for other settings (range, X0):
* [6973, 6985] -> 25.0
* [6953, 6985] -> 23.9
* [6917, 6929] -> 22.9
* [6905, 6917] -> 25.1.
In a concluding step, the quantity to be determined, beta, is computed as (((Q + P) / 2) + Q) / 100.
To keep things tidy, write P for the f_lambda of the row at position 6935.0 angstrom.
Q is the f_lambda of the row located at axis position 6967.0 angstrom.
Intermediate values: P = 23.69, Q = 23.37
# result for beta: 0.469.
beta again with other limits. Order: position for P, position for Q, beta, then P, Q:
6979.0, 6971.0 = 0.443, 23.11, 21.8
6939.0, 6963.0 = 0.478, 24.84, 23.59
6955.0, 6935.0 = 0.471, 23.05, 23.69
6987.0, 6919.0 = 0.452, 25.18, 21.76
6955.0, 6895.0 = 0.483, 23.05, 24.52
